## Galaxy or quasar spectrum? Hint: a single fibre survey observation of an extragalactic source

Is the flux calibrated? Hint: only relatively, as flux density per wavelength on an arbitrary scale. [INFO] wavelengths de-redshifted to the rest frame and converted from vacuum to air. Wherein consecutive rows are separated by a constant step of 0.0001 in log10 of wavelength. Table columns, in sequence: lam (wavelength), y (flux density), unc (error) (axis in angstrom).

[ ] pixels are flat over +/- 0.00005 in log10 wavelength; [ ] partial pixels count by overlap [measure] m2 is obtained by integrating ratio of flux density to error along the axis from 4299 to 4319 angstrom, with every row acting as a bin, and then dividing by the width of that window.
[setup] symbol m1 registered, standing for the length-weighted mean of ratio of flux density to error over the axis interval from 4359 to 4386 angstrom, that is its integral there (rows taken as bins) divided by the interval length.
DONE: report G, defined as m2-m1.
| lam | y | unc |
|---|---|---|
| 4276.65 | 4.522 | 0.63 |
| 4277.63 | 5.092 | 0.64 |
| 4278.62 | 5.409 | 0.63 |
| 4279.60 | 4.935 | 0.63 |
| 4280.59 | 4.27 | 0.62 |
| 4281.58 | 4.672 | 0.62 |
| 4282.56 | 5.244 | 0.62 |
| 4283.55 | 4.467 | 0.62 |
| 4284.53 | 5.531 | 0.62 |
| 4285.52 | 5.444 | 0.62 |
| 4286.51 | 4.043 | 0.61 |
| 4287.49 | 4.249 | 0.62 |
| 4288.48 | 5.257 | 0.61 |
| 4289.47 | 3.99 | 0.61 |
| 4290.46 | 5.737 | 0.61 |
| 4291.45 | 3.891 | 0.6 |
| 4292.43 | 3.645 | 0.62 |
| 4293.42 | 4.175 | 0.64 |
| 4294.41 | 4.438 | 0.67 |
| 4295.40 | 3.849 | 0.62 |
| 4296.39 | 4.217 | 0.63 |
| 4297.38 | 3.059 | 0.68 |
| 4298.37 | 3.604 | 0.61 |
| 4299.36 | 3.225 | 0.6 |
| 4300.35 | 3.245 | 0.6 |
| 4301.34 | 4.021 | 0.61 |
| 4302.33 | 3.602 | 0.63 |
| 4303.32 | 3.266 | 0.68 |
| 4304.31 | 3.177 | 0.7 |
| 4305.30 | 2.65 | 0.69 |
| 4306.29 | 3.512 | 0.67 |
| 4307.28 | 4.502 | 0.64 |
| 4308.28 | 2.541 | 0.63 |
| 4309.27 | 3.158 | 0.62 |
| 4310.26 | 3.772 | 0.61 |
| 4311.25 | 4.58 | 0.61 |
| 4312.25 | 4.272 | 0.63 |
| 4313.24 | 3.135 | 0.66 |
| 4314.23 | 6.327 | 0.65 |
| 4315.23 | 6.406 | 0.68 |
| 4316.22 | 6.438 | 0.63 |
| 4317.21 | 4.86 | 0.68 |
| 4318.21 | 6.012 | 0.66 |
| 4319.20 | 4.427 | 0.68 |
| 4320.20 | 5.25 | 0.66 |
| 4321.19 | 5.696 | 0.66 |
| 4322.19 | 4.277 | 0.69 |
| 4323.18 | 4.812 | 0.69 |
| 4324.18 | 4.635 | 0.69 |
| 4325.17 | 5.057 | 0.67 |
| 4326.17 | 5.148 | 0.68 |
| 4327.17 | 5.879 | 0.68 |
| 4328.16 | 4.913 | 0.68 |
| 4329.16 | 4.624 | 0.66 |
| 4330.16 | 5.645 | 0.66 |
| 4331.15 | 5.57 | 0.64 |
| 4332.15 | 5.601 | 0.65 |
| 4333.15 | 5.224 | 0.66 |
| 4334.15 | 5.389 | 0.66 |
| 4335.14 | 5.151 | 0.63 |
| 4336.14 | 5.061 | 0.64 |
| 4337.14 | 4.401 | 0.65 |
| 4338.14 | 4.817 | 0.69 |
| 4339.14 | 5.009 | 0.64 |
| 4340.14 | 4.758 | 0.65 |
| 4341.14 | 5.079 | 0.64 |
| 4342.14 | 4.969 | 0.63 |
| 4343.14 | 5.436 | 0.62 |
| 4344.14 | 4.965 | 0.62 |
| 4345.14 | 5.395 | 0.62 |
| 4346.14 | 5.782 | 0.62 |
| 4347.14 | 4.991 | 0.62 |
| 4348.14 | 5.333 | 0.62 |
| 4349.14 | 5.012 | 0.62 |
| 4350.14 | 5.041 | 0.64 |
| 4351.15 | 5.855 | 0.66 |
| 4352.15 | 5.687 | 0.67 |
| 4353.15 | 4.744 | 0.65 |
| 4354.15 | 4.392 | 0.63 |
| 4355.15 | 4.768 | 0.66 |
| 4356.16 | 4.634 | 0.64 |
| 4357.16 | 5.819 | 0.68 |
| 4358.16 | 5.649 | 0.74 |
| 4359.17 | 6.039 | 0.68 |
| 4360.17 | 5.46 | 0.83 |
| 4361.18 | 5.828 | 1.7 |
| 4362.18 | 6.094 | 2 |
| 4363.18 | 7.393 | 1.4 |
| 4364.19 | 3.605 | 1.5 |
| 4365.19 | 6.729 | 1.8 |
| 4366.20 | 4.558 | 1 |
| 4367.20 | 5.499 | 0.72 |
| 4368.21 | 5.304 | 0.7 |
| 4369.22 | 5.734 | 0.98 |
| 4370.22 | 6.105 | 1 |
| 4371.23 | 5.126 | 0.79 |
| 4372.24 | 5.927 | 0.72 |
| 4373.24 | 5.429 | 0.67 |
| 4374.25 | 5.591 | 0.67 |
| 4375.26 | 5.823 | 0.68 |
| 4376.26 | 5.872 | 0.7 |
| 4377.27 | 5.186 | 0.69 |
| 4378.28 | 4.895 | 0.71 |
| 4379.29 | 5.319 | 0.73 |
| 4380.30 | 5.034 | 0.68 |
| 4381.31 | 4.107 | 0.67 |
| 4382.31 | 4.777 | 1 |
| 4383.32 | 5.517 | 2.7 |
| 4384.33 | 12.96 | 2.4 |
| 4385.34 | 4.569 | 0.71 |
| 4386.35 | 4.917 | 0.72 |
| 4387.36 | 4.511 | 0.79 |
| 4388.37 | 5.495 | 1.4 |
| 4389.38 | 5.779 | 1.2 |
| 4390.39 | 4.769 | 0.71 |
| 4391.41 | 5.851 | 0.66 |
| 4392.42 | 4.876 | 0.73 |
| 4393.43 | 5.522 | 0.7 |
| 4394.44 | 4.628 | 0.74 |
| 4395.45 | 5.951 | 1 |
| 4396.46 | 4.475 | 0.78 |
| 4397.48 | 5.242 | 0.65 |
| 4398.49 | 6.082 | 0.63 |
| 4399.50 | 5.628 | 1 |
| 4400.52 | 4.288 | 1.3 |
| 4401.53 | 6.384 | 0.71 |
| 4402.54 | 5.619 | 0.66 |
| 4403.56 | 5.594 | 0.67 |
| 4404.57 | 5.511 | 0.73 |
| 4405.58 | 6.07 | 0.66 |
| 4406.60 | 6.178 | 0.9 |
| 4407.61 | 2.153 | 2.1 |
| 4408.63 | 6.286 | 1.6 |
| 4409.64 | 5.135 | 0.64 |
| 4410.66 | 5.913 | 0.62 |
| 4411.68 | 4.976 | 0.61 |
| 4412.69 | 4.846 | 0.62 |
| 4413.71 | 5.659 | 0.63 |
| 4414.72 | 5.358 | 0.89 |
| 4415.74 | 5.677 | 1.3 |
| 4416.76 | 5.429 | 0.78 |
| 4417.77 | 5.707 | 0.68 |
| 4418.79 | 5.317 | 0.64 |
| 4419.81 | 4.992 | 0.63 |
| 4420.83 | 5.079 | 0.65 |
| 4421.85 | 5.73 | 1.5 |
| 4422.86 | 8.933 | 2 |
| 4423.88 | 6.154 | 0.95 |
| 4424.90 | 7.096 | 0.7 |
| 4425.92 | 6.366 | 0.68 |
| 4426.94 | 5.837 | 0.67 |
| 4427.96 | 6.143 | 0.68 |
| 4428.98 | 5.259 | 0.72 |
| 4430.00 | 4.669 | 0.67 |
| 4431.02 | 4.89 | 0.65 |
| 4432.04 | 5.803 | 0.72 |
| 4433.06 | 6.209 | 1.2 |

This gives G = 0.3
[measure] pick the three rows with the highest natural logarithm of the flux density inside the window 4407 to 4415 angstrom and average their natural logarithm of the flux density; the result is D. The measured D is 1.78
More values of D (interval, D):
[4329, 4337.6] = 1.72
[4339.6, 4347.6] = 1.71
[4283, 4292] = 1.72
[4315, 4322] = 1.84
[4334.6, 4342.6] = 1.63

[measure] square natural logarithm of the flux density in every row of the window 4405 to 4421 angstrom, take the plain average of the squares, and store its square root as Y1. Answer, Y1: 1.66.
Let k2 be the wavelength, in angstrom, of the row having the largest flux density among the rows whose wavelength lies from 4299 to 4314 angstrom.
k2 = 4311.25 angstrom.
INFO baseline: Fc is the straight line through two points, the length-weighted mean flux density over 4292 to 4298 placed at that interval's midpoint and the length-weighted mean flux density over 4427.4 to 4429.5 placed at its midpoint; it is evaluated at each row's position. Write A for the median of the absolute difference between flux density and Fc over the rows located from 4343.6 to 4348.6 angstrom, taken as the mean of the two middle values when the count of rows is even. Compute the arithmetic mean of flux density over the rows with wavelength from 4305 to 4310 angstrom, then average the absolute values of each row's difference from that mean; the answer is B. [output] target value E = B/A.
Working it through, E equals 0.8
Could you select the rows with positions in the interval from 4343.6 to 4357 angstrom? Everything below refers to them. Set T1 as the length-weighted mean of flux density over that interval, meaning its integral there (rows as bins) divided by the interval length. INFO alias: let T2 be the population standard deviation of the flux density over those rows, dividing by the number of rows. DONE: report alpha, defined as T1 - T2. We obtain 4.70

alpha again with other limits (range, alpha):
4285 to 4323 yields 3.23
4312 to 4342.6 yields 4.44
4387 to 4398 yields 4.67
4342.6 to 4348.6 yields 5.04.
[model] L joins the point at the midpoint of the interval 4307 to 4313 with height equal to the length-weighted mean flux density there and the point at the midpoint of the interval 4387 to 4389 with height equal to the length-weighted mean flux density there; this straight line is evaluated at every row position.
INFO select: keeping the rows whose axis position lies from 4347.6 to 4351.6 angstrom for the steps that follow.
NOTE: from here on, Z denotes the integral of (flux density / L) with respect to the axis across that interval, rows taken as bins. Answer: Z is 4.78 angstrom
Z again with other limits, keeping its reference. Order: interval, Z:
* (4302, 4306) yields 3.49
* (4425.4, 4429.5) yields 4.19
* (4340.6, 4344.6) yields 4.74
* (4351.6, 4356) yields 4.78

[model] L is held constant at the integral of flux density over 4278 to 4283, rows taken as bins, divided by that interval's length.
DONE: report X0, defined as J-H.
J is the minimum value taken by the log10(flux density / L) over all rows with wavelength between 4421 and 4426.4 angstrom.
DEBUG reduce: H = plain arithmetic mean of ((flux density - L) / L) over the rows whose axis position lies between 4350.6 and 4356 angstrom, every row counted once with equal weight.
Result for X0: 0.03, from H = 0.04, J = 0.07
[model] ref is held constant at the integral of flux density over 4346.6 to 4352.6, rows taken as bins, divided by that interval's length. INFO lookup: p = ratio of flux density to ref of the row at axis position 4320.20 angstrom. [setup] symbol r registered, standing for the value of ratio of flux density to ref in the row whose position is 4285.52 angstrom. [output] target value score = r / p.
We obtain 1.0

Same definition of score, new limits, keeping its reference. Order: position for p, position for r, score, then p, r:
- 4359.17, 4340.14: 0.8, 1.14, 0.89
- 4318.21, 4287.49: 0.7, 1.13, 0.80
